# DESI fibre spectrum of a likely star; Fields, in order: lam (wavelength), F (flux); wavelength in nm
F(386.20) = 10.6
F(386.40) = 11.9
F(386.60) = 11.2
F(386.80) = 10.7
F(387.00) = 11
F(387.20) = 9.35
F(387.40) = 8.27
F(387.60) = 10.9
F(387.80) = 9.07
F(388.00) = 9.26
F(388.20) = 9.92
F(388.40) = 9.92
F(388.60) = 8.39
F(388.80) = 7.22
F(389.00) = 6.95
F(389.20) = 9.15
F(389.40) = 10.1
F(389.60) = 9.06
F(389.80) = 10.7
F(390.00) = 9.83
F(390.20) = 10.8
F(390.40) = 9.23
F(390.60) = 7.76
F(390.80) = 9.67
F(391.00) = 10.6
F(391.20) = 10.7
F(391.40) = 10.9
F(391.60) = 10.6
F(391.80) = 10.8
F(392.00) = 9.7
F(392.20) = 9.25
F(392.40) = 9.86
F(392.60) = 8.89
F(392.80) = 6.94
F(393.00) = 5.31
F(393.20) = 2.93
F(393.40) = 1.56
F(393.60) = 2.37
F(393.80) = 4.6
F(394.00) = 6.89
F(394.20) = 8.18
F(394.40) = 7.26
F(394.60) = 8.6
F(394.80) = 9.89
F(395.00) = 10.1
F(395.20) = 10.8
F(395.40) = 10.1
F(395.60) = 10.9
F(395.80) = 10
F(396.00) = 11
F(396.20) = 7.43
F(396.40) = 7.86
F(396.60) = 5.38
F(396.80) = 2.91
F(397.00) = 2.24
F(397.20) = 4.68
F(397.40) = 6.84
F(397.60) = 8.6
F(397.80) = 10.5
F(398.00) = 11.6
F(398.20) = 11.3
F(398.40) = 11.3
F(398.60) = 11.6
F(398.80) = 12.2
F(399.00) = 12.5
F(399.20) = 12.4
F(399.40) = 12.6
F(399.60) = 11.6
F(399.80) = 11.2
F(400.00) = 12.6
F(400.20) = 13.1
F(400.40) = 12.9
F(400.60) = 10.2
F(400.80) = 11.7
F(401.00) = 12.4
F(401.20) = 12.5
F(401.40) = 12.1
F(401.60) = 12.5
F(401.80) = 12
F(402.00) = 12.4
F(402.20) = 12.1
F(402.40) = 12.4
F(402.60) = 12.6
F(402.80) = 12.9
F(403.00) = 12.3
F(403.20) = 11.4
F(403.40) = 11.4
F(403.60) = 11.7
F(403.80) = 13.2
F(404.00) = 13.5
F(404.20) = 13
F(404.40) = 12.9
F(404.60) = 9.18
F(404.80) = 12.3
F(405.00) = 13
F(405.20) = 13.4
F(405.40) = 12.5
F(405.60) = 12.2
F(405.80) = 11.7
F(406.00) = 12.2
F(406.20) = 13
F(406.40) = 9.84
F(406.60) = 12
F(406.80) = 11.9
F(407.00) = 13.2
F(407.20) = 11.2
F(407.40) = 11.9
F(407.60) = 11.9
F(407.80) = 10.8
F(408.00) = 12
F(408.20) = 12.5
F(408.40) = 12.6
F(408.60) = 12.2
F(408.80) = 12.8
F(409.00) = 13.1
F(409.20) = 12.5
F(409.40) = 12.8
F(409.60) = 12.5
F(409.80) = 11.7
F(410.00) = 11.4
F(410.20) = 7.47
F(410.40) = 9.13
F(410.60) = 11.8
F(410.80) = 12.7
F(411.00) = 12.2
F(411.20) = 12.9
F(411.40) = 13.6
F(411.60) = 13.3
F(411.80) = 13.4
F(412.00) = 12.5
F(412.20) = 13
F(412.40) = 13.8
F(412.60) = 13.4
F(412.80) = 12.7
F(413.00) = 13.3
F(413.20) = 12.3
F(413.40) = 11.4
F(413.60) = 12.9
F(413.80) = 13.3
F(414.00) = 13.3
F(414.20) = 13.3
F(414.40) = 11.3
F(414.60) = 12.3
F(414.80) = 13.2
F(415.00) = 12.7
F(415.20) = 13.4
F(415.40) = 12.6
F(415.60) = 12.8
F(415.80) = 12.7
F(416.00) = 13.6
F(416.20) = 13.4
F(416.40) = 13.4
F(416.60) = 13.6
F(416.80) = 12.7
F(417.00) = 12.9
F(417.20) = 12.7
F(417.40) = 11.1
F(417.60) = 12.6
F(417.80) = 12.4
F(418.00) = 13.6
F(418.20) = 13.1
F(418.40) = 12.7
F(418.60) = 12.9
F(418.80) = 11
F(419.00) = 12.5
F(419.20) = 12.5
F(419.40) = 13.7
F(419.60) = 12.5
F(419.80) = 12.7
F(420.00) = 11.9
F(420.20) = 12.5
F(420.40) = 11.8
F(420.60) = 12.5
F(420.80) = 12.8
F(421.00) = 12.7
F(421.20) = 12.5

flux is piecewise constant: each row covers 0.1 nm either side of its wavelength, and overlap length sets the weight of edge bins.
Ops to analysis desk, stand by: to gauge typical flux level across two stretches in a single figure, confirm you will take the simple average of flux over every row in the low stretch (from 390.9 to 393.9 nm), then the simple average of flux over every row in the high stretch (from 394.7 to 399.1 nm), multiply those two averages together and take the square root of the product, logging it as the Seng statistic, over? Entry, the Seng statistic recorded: 8.3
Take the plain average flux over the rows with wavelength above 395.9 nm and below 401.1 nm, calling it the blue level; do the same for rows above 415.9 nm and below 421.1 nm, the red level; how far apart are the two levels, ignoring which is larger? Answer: 2.7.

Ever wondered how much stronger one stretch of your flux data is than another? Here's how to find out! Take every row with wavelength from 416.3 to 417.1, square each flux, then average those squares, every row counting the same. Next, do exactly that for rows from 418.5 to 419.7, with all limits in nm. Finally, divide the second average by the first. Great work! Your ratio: 0.9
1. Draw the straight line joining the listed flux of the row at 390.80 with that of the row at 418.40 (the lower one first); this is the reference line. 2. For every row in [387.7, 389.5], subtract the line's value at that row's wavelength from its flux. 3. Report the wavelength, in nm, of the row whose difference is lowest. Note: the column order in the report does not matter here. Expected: 389.00 nm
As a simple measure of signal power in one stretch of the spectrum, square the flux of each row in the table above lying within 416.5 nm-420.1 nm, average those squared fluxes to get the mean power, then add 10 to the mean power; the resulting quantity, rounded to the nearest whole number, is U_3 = 170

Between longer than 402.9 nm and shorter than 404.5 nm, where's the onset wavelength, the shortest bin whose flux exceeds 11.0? 403.00 nm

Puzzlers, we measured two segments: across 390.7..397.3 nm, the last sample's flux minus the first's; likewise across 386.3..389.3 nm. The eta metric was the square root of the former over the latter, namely 1.3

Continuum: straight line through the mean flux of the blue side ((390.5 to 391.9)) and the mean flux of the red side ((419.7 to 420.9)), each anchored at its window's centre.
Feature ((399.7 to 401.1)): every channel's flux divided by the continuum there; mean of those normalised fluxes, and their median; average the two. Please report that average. 1.12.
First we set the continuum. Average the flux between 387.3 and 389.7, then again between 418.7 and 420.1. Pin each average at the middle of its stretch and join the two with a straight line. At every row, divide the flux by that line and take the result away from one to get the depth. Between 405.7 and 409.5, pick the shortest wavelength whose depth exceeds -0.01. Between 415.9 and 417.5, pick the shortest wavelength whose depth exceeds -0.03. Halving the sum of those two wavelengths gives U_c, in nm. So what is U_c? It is 411.90 nm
